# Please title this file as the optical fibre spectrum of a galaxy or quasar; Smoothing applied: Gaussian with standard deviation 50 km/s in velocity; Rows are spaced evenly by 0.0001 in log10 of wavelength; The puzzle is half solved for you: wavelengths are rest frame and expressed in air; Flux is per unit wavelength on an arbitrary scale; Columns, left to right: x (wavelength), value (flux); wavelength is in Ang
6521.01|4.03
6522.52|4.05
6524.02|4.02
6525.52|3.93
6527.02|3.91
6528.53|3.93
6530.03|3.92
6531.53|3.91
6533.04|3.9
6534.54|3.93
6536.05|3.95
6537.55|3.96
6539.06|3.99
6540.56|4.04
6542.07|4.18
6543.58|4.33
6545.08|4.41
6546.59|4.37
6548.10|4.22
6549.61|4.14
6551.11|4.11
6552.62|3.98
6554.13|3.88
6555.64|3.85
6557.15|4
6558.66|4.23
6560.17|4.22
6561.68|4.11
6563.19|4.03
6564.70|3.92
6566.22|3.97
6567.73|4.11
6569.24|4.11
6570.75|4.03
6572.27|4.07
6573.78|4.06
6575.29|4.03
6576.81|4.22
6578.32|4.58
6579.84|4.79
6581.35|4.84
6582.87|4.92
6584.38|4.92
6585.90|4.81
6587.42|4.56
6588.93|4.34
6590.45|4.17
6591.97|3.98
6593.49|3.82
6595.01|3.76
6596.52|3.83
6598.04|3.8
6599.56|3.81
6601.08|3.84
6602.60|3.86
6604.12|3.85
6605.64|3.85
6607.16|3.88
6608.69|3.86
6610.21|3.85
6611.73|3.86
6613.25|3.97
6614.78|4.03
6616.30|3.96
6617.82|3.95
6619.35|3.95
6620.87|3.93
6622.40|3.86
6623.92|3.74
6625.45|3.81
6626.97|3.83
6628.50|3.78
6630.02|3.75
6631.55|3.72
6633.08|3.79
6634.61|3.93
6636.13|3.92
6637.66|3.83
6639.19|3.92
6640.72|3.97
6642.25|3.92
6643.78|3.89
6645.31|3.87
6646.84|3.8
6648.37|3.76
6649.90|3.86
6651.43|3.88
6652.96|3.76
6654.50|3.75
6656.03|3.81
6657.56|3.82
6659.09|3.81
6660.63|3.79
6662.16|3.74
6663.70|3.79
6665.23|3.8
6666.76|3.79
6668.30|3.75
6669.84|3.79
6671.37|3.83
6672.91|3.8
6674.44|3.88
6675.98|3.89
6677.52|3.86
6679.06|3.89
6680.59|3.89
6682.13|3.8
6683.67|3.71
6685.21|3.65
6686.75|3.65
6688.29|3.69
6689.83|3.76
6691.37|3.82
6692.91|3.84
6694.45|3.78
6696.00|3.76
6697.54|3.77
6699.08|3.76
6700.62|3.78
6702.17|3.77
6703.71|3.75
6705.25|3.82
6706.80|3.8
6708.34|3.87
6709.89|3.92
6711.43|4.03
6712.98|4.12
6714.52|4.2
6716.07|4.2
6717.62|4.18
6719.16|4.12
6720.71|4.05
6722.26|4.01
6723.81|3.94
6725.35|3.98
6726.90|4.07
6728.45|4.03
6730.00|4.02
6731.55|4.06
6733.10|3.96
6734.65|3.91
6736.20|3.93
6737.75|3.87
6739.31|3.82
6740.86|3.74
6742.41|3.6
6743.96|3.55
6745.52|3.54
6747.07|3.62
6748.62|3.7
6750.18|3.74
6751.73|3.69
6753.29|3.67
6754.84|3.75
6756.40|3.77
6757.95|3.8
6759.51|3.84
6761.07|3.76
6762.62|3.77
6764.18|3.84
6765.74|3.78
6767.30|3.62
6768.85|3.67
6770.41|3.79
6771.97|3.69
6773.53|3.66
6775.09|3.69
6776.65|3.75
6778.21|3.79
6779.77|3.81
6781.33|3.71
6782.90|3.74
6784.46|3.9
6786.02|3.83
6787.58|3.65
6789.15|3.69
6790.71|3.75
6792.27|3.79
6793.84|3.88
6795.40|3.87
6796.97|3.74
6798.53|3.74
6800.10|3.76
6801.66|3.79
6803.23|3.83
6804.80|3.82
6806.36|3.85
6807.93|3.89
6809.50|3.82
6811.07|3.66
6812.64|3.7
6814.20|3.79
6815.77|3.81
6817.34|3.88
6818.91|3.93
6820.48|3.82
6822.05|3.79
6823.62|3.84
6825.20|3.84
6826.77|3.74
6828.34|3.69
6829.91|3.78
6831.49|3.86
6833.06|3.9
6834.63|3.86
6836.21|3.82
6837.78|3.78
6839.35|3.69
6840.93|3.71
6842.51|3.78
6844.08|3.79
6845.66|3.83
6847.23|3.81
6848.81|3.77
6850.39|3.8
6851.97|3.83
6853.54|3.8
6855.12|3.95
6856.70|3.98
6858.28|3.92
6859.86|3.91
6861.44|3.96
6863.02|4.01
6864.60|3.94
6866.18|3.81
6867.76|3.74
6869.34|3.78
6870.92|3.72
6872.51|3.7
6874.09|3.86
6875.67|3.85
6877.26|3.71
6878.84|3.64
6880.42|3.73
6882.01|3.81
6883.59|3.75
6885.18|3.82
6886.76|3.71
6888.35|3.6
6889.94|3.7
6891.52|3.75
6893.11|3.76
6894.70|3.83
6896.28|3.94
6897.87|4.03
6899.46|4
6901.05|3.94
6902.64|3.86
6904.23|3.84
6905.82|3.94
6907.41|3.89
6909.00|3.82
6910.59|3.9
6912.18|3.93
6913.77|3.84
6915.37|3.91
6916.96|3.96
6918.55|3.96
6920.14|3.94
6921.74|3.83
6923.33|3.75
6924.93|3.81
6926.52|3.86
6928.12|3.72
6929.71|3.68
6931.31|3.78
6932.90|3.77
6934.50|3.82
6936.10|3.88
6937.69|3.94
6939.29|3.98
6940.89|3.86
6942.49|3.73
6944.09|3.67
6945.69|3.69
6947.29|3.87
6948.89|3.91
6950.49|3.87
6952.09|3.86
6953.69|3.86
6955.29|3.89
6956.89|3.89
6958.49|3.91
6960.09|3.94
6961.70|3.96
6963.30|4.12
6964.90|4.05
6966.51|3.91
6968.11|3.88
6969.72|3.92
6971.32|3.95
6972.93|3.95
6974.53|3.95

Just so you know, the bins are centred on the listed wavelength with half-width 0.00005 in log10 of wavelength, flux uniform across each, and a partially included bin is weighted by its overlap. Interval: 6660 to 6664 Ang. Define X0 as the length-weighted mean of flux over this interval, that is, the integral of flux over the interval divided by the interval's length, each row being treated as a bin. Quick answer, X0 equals 3.77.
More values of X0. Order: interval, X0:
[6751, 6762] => 3.76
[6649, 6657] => 3.81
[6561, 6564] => 4.07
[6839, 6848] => 3.77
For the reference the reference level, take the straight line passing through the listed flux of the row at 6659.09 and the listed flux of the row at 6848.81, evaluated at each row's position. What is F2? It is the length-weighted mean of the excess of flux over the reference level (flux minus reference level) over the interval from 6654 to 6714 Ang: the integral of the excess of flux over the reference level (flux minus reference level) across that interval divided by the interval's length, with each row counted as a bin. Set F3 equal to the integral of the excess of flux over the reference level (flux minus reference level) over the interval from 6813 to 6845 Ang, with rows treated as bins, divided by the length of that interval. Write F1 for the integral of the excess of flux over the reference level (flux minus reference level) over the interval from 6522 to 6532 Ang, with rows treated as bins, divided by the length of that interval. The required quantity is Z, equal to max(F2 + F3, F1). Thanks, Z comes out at 0.11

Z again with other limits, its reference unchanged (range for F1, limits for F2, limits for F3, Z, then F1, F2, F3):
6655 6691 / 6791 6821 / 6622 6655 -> 0.05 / -0.016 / 0.03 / 0.020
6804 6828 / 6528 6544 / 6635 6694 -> 0.17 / 0.033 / 0.16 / 0.007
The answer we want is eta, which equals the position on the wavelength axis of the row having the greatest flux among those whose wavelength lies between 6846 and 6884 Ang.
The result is 6863.02 Ang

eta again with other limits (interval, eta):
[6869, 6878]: 6874.09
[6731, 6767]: 6731.55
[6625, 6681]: 6640.72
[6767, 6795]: 6784.46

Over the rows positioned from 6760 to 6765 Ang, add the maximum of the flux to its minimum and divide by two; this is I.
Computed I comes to 3.80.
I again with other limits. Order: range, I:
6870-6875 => 3.78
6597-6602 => 3.82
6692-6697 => 3.80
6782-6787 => 3.82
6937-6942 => 3.92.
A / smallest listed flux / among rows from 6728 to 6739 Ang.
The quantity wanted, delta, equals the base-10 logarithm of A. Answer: 0.59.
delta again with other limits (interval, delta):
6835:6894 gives 0.56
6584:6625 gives 0.57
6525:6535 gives 0.59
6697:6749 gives 0.55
